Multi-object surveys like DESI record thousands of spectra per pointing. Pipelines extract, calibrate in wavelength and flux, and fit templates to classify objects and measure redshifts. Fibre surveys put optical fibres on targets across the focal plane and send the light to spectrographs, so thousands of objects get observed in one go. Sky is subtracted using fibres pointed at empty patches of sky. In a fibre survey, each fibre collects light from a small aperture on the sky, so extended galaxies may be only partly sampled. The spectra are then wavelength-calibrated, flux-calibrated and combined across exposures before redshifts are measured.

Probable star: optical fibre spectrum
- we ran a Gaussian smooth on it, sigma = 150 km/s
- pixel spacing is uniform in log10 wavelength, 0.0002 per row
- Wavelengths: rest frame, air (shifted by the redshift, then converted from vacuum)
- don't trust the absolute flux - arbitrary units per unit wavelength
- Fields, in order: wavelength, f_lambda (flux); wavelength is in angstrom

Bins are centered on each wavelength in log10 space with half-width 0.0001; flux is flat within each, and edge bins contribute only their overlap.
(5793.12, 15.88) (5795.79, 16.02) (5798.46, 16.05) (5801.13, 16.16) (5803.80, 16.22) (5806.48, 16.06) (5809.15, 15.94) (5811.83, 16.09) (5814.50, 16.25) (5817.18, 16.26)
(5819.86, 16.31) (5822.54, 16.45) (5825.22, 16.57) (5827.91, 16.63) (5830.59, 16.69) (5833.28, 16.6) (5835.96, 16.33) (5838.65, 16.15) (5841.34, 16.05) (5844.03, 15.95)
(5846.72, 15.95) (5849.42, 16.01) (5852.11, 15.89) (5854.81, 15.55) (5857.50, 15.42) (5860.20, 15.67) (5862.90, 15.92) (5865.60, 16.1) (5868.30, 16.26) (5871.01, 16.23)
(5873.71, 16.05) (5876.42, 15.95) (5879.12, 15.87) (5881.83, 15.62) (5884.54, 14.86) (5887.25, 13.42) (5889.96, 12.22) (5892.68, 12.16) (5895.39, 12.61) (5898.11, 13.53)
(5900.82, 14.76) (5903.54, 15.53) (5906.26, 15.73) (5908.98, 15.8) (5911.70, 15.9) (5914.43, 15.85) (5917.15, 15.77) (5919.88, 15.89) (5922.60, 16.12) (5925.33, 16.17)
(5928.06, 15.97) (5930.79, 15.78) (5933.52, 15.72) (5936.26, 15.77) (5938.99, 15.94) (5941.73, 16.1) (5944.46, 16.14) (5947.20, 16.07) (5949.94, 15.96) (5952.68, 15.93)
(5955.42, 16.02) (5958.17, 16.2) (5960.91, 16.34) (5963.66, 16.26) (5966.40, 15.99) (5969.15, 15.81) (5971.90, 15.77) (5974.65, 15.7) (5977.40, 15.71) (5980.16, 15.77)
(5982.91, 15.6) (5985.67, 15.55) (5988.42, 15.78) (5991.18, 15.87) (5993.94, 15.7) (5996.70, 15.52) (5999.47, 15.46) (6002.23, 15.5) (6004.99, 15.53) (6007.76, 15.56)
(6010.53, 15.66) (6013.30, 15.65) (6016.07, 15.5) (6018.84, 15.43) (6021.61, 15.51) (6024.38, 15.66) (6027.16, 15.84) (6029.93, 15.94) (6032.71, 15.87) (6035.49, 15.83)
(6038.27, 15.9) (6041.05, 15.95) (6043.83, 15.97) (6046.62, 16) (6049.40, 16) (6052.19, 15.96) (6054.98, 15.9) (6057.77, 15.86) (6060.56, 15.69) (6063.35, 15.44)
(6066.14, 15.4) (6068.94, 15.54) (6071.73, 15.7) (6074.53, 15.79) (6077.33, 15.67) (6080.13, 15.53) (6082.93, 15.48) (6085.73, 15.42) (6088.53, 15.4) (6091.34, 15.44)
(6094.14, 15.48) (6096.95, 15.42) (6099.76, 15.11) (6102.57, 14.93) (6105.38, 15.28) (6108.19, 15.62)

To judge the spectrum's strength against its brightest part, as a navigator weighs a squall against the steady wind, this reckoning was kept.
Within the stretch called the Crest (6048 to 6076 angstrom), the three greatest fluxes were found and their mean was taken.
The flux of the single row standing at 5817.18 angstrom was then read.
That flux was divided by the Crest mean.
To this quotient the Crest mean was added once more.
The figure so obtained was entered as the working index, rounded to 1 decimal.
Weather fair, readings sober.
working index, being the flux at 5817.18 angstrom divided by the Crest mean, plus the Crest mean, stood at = 17.0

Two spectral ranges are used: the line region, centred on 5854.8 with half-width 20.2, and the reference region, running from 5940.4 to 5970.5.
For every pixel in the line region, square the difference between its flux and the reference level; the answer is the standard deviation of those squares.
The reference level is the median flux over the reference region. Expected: 0.12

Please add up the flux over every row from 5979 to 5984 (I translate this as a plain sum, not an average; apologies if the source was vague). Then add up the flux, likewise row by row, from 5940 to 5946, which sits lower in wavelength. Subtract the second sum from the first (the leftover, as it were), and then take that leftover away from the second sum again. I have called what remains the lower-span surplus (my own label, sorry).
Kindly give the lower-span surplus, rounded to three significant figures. 33.1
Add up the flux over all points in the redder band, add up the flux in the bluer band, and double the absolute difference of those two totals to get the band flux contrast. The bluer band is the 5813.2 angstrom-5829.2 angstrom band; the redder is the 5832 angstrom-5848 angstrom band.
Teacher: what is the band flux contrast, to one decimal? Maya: 2.9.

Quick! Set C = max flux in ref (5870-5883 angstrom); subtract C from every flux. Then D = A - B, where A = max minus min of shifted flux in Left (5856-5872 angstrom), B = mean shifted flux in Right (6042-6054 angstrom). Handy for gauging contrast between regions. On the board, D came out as 1.1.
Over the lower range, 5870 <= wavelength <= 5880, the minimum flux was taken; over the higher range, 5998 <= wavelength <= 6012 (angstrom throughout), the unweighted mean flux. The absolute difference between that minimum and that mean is 0.3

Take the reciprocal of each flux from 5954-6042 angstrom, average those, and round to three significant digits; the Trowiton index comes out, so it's 0.0635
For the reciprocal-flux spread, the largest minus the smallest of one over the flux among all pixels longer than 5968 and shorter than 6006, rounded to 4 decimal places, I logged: 0.0017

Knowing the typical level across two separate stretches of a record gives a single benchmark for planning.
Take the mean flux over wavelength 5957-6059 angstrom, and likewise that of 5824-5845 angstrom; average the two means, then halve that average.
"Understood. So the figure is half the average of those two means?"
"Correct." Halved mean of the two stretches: 8.04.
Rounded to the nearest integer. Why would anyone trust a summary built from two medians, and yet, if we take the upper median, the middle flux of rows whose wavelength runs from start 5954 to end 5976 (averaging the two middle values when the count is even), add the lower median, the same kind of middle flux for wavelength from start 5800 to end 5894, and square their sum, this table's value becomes 1028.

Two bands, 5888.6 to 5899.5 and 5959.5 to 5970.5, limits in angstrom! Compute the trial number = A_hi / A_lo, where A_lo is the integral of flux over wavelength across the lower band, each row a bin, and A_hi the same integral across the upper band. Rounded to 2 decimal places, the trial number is 1.29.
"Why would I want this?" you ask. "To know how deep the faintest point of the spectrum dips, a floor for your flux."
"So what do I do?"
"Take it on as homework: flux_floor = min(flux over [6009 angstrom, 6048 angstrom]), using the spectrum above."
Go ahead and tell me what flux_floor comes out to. 15.43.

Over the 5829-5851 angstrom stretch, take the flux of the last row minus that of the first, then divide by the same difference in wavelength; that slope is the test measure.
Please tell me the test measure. -0.036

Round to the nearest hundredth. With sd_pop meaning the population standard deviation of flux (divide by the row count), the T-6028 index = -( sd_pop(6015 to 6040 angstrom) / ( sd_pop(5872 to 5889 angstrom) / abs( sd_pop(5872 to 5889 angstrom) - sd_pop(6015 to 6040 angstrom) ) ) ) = -0.15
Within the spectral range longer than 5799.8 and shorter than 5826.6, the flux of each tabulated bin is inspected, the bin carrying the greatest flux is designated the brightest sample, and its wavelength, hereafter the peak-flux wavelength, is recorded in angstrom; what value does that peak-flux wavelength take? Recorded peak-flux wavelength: 5825.22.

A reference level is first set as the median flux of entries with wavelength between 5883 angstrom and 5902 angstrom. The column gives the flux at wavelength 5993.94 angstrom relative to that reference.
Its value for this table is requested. 2.3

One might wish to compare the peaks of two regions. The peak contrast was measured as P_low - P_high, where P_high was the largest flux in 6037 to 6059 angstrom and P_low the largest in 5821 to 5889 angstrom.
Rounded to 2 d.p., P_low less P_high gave 0.69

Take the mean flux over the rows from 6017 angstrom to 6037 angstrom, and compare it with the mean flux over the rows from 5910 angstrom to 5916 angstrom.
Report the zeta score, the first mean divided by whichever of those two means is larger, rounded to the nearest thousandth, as 0.991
